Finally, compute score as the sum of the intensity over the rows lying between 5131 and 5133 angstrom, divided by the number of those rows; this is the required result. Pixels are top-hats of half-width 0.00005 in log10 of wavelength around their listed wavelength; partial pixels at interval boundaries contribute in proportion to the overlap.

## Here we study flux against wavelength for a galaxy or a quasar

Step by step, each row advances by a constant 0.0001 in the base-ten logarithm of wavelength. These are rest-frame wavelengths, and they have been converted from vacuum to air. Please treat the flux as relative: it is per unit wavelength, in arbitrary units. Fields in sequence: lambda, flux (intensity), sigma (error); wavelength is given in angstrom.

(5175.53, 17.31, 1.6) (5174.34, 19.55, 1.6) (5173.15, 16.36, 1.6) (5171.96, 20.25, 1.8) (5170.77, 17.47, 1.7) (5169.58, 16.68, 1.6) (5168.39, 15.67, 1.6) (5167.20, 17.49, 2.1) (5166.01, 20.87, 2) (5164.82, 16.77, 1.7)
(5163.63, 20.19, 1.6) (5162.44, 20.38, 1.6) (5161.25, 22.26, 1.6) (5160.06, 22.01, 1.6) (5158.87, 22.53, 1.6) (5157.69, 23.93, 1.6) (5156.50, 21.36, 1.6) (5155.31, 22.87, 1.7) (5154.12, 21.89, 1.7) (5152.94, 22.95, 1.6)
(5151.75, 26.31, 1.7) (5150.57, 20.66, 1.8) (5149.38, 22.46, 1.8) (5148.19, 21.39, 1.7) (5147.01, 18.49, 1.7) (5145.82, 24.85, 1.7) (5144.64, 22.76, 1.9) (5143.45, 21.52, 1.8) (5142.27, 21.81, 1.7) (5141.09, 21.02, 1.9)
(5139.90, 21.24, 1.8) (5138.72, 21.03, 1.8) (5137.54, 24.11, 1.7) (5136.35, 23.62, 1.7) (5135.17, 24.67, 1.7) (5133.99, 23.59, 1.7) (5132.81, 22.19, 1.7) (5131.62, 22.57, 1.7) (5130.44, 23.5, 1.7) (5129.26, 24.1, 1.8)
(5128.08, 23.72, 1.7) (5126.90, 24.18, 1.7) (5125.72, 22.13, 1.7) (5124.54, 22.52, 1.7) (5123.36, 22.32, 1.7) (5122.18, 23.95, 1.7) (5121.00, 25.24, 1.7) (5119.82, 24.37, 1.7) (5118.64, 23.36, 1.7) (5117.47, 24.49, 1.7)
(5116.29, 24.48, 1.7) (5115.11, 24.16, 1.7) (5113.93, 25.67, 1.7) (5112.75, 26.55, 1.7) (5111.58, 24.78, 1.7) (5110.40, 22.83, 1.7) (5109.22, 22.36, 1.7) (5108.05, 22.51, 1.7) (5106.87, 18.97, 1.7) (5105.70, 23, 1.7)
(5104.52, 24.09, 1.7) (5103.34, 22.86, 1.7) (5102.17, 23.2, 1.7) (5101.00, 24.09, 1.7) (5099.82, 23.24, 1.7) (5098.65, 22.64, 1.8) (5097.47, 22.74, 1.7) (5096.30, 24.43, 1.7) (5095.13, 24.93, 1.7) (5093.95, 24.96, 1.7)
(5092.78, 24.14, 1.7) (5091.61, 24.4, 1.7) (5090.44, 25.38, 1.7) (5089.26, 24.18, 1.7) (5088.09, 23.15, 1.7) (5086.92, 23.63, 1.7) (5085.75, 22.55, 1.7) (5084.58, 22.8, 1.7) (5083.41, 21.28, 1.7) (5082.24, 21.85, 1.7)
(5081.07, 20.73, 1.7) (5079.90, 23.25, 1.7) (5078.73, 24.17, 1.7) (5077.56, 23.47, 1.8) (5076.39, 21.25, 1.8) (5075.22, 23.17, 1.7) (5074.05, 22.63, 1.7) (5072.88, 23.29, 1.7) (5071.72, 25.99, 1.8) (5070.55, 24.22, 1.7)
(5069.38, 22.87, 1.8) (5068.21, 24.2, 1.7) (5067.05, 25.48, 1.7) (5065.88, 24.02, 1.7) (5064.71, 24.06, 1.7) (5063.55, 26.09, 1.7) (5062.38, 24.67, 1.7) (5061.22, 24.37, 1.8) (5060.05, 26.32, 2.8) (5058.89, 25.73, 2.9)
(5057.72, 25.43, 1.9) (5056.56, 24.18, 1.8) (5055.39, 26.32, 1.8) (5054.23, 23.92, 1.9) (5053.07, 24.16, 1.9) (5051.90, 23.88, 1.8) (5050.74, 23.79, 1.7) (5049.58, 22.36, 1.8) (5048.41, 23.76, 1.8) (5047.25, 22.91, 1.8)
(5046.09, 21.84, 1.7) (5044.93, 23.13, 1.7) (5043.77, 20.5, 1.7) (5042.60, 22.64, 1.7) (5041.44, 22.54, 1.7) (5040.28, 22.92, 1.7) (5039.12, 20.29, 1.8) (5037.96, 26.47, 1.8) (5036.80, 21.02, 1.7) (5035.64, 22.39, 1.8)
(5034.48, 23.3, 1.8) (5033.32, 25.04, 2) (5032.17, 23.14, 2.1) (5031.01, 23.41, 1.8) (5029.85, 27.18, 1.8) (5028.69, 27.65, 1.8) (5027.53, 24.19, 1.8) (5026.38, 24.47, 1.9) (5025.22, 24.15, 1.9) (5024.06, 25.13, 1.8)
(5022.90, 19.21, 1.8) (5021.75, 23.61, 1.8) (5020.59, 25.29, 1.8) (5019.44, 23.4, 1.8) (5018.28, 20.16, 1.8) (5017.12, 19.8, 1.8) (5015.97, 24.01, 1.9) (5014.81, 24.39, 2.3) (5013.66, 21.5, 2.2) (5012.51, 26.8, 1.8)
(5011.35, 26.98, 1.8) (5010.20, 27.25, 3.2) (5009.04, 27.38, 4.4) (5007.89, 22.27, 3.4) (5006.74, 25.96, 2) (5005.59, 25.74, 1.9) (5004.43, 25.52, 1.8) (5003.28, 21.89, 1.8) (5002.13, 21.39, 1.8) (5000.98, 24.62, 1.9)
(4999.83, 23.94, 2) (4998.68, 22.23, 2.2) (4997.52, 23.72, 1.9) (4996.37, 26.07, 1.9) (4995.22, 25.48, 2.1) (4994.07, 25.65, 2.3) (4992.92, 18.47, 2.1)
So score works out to 22.4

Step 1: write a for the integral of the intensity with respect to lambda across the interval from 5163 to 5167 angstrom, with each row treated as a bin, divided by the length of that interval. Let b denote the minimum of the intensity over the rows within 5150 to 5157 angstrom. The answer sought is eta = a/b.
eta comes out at 0.924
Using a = 19.1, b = 20.66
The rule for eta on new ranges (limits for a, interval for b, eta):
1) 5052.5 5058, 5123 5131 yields 1.121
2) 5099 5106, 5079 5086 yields 1.129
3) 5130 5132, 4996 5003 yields 1.078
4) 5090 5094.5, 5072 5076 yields 1.093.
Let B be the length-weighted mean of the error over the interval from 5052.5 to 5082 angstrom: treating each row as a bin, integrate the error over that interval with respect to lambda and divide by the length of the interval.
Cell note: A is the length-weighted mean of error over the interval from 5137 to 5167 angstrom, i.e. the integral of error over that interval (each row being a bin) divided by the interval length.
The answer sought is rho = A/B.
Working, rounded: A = 1.721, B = 1.84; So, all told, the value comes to 0.93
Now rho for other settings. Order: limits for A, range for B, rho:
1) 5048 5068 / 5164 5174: 1.08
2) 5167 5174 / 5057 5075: 0.91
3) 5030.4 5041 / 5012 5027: 0.97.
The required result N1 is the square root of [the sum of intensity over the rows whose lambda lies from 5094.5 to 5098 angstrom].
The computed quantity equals 8.5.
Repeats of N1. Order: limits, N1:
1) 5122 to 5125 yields 8.3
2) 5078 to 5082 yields 8.3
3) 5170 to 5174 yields 7.4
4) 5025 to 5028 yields 8.5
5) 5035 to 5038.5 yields 8.4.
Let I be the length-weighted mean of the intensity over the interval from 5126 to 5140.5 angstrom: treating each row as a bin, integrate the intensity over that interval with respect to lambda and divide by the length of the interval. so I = 23.2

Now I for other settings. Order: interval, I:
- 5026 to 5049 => 23.4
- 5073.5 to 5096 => 23.3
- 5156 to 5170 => 20.0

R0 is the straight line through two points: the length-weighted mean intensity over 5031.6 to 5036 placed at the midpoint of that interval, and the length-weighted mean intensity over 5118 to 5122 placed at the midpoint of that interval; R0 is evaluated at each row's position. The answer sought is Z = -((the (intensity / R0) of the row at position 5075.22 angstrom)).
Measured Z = -0.97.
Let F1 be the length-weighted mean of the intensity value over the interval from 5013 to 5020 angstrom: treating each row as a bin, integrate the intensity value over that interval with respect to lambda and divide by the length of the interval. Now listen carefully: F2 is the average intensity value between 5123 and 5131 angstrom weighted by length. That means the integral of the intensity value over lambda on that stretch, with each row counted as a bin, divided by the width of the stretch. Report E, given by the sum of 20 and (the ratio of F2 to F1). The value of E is 21.0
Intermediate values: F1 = 22.3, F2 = 23.2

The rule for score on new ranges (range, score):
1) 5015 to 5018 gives 21.9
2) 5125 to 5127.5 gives 23.2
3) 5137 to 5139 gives 22.6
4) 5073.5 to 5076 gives 22.9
